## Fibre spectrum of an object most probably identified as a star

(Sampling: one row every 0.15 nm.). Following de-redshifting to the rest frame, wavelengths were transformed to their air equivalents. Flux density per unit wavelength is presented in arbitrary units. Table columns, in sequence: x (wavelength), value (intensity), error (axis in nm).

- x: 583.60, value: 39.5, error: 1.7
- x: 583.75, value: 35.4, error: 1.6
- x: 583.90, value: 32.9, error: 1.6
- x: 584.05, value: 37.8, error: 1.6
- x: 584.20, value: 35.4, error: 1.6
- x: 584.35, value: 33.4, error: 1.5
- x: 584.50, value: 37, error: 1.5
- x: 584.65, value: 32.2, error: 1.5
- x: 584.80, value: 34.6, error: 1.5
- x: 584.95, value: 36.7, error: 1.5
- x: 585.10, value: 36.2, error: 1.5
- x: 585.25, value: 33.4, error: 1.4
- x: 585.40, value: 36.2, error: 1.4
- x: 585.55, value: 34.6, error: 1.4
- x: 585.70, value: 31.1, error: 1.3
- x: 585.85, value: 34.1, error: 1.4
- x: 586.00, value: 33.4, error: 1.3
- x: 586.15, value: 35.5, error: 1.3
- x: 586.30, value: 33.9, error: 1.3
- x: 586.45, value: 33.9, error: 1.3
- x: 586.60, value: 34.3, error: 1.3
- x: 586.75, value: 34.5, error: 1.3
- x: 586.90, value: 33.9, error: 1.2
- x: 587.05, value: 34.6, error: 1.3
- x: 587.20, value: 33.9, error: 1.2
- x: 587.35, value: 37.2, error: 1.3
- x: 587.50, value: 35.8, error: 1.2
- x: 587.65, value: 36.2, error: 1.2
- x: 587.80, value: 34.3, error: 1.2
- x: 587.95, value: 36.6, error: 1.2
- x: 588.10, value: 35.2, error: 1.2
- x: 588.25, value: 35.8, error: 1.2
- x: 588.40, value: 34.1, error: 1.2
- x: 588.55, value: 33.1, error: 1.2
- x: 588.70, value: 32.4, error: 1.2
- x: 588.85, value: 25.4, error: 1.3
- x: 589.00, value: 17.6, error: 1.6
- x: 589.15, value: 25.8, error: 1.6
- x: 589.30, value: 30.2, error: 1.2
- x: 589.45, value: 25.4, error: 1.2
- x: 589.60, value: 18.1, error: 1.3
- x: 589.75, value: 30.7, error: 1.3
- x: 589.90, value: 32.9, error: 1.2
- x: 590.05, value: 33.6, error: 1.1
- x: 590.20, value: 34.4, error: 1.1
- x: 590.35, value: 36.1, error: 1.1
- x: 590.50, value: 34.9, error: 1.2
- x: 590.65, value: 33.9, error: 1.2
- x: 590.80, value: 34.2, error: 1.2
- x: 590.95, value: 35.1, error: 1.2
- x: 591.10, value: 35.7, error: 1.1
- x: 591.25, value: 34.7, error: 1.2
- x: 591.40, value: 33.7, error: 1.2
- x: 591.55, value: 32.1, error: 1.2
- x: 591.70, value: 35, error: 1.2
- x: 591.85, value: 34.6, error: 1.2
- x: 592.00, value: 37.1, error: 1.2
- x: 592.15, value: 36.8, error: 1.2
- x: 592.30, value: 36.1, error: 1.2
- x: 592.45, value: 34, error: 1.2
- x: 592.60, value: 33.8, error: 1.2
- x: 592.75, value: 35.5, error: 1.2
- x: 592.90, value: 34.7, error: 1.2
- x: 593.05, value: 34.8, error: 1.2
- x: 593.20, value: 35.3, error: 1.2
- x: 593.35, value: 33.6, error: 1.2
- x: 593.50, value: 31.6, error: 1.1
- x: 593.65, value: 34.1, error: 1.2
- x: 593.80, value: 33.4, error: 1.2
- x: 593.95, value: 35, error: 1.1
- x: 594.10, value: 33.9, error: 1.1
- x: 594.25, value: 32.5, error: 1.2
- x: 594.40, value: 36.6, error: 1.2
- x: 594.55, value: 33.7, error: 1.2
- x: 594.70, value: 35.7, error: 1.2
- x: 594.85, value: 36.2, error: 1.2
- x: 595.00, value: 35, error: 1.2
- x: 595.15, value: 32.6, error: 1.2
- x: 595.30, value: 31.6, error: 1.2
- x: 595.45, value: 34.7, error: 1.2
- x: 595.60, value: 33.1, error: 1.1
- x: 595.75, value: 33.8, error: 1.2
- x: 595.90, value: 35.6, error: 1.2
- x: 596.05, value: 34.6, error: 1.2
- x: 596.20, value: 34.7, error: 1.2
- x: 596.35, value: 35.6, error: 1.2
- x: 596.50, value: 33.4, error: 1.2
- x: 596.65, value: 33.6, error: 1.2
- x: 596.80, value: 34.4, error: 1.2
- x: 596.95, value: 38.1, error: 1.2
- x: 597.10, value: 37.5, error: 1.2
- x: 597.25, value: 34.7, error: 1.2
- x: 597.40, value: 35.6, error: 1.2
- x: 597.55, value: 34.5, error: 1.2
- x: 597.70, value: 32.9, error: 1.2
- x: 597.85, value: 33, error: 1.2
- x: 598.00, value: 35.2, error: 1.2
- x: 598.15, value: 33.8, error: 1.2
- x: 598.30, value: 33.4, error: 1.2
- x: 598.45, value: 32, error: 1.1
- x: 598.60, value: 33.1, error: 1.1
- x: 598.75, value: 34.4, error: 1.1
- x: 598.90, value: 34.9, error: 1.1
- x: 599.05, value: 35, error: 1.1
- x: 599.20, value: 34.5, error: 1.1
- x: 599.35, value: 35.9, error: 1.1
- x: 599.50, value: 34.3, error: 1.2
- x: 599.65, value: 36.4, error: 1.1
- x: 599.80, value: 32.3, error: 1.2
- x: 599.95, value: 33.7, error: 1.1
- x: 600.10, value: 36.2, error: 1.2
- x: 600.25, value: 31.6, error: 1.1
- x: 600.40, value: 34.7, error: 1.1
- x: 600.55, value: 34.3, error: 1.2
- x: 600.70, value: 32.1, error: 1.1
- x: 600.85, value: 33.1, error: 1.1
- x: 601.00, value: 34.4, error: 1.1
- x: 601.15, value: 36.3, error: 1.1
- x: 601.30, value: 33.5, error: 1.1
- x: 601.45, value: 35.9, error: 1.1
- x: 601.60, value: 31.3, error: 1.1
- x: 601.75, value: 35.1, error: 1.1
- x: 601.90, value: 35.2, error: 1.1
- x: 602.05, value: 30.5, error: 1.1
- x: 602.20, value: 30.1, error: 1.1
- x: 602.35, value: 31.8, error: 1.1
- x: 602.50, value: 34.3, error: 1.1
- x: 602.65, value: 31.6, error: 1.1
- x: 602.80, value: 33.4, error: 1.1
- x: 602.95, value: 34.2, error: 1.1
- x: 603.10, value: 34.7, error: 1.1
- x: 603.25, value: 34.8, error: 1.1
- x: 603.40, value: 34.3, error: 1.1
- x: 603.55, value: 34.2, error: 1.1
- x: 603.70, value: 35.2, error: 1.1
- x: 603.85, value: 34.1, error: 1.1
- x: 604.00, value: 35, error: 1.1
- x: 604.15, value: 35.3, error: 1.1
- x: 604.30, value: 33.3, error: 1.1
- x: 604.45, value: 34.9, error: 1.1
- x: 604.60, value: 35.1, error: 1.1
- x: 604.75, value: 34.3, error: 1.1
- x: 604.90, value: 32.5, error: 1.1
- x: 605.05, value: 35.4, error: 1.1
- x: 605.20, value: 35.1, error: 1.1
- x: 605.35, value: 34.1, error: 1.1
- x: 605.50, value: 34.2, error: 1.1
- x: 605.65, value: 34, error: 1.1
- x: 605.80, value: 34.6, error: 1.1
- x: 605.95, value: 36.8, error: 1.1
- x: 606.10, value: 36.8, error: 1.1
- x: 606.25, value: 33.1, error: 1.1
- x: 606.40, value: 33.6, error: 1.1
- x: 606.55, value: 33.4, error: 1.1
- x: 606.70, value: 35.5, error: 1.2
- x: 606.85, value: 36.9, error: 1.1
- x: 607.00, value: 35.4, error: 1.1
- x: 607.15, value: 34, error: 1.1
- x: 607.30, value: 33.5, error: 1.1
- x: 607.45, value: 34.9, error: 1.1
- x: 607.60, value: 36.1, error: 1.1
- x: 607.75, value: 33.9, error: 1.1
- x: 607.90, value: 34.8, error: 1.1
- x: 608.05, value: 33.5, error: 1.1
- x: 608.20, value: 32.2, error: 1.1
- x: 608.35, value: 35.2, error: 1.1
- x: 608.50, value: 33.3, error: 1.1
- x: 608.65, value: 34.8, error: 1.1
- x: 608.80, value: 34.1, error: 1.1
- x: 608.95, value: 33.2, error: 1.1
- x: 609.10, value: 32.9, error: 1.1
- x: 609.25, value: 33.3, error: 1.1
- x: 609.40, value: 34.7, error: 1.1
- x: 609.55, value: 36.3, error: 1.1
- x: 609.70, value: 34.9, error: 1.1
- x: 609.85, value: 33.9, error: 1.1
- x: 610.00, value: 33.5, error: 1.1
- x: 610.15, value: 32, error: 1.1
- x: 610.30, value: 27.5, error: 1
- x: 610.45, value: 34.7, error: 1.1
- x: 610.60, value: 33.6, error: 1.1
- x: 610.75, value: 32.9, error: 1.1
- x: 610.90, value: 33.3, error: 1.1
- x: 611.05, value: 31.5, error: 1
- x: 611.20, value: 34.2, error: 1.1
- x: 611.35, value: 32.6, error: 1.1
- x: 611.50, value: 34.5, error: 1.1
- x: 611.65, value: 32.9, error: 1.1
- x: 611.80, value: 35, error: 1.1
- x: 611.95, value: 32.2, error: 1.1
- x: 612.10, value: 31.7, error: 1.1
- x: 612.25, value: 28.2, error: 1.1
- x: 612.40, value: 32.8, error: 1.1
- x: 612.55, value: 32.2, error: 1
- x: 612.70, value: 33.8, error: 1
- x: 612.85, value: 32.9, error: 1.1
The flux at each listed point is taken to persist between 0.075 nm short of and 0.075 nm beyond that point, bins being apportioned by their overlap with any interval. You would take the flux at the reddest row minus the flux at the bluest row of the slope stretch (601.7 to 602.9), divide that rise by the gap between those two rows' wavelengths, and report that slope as -1.6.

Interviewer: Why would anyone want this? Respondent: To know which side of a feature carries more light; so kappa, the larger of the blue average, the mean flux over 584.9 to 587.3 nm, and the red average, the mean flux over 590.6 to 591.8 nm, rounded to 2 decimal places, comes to 34.39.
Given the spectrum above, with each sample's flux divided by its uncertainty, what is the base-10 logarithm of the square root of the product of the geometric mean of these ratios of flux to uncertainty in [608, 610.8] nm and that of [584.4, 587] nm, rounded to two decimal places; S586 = 1.44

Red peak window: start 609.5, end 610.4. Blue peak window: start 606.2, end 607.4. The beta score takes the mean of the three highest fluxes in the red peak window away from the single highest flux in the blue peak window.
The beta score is 1.9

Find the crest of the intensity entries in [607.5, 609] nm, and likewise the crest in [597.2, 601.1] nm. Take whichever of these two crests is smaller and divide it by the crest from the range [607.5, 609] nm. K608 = 1.00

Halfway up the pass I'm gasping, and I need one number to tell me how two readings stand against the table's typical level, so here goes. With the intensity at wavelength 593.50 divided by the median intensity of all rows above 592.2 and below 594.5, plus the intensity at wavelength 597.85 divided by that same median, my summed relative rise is 1.89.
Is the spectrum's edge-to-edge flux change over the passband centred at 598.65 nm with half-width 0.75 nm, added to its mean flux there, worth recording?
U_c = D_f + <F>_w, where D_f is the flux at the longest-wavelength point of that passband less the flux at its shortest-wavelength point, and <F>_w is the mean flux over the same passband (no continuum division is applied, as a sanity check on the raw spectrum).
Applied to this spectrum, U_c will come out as 34.9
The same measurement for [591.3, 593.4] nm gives 34.7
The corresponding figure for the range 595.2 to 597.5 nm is 38.7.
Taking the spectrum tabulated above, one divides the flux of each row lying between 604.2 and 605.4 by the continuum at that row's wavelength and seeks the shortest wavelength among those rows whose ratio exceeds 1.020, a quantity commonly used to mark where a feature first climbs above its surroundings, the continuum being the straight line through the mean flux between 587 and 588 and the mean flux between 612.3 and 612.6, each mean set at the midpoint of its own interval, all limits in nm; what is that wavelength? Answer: 604.45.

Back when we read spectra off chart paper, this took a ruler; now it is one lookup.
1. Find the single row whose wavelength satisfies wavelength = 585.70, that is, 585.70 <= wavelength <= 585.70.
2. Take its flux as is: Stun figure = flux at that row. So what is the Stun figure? 31.1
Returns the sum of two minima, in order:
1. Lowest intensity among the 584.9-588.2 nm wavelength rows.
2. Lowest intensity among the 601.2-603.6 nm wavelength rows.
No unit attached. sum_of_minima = 61.2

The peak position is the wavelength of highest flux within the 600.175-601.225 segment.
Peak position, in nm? 601.15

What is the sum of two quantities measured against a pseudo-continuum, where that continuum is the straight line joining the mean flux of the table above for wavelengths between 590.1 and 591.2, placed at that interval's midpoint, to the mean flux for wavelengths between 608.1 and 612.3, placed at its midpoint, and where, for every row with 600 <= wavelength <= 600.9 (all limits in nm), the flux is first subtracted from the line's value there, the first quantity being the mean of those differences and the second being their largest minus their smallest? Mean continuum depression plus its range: 5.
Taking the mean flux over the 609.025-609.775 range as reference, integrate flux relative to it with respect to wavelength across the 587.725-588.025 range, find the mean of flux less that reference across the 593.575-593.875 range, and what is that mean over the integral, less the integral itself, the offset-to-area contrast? -2.5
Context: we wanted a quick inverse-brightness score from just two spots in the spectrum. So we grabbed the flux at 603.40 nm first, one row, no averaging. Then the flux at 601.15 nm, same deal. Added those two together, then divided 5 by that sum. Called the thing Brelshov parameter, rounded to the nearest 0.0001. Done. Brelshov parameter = 0.0708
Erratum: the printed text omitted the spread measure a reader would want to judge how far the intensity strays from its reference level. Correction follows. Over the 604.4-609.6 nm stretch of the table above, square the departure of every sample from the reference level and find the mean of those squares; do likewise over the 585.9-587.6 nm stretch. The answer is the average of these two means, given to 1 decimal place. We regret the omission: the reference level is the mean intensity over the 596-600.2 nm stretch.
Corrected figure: 1.3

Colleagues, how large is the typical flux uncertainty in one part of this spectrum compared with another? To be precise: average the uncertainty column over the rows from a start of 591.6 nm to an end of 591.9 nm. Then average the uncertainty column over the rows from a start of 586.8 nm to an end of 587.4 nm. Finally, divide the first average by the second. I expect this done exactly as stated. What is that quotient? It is 0.960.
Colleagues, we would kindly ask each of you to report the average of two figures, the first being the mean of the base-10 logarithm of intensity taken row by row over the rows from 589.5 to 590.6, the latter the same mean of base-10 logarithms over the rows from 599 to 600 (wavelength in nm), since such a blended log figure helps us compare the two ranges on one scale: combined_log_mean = 1.514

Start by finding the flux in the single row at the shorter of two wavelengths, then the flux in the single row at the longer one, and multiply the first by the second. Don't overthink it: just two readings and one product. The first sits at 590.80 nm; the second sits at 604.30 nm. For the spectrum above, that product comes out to 1139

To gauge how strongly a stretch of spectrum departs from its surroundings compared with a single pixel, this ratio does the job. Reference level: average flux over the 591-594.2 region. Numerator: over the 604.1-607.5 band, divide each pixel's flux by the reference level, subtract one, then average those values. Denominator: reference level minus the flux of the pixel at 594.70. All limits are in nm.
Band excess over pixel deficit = 0.00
